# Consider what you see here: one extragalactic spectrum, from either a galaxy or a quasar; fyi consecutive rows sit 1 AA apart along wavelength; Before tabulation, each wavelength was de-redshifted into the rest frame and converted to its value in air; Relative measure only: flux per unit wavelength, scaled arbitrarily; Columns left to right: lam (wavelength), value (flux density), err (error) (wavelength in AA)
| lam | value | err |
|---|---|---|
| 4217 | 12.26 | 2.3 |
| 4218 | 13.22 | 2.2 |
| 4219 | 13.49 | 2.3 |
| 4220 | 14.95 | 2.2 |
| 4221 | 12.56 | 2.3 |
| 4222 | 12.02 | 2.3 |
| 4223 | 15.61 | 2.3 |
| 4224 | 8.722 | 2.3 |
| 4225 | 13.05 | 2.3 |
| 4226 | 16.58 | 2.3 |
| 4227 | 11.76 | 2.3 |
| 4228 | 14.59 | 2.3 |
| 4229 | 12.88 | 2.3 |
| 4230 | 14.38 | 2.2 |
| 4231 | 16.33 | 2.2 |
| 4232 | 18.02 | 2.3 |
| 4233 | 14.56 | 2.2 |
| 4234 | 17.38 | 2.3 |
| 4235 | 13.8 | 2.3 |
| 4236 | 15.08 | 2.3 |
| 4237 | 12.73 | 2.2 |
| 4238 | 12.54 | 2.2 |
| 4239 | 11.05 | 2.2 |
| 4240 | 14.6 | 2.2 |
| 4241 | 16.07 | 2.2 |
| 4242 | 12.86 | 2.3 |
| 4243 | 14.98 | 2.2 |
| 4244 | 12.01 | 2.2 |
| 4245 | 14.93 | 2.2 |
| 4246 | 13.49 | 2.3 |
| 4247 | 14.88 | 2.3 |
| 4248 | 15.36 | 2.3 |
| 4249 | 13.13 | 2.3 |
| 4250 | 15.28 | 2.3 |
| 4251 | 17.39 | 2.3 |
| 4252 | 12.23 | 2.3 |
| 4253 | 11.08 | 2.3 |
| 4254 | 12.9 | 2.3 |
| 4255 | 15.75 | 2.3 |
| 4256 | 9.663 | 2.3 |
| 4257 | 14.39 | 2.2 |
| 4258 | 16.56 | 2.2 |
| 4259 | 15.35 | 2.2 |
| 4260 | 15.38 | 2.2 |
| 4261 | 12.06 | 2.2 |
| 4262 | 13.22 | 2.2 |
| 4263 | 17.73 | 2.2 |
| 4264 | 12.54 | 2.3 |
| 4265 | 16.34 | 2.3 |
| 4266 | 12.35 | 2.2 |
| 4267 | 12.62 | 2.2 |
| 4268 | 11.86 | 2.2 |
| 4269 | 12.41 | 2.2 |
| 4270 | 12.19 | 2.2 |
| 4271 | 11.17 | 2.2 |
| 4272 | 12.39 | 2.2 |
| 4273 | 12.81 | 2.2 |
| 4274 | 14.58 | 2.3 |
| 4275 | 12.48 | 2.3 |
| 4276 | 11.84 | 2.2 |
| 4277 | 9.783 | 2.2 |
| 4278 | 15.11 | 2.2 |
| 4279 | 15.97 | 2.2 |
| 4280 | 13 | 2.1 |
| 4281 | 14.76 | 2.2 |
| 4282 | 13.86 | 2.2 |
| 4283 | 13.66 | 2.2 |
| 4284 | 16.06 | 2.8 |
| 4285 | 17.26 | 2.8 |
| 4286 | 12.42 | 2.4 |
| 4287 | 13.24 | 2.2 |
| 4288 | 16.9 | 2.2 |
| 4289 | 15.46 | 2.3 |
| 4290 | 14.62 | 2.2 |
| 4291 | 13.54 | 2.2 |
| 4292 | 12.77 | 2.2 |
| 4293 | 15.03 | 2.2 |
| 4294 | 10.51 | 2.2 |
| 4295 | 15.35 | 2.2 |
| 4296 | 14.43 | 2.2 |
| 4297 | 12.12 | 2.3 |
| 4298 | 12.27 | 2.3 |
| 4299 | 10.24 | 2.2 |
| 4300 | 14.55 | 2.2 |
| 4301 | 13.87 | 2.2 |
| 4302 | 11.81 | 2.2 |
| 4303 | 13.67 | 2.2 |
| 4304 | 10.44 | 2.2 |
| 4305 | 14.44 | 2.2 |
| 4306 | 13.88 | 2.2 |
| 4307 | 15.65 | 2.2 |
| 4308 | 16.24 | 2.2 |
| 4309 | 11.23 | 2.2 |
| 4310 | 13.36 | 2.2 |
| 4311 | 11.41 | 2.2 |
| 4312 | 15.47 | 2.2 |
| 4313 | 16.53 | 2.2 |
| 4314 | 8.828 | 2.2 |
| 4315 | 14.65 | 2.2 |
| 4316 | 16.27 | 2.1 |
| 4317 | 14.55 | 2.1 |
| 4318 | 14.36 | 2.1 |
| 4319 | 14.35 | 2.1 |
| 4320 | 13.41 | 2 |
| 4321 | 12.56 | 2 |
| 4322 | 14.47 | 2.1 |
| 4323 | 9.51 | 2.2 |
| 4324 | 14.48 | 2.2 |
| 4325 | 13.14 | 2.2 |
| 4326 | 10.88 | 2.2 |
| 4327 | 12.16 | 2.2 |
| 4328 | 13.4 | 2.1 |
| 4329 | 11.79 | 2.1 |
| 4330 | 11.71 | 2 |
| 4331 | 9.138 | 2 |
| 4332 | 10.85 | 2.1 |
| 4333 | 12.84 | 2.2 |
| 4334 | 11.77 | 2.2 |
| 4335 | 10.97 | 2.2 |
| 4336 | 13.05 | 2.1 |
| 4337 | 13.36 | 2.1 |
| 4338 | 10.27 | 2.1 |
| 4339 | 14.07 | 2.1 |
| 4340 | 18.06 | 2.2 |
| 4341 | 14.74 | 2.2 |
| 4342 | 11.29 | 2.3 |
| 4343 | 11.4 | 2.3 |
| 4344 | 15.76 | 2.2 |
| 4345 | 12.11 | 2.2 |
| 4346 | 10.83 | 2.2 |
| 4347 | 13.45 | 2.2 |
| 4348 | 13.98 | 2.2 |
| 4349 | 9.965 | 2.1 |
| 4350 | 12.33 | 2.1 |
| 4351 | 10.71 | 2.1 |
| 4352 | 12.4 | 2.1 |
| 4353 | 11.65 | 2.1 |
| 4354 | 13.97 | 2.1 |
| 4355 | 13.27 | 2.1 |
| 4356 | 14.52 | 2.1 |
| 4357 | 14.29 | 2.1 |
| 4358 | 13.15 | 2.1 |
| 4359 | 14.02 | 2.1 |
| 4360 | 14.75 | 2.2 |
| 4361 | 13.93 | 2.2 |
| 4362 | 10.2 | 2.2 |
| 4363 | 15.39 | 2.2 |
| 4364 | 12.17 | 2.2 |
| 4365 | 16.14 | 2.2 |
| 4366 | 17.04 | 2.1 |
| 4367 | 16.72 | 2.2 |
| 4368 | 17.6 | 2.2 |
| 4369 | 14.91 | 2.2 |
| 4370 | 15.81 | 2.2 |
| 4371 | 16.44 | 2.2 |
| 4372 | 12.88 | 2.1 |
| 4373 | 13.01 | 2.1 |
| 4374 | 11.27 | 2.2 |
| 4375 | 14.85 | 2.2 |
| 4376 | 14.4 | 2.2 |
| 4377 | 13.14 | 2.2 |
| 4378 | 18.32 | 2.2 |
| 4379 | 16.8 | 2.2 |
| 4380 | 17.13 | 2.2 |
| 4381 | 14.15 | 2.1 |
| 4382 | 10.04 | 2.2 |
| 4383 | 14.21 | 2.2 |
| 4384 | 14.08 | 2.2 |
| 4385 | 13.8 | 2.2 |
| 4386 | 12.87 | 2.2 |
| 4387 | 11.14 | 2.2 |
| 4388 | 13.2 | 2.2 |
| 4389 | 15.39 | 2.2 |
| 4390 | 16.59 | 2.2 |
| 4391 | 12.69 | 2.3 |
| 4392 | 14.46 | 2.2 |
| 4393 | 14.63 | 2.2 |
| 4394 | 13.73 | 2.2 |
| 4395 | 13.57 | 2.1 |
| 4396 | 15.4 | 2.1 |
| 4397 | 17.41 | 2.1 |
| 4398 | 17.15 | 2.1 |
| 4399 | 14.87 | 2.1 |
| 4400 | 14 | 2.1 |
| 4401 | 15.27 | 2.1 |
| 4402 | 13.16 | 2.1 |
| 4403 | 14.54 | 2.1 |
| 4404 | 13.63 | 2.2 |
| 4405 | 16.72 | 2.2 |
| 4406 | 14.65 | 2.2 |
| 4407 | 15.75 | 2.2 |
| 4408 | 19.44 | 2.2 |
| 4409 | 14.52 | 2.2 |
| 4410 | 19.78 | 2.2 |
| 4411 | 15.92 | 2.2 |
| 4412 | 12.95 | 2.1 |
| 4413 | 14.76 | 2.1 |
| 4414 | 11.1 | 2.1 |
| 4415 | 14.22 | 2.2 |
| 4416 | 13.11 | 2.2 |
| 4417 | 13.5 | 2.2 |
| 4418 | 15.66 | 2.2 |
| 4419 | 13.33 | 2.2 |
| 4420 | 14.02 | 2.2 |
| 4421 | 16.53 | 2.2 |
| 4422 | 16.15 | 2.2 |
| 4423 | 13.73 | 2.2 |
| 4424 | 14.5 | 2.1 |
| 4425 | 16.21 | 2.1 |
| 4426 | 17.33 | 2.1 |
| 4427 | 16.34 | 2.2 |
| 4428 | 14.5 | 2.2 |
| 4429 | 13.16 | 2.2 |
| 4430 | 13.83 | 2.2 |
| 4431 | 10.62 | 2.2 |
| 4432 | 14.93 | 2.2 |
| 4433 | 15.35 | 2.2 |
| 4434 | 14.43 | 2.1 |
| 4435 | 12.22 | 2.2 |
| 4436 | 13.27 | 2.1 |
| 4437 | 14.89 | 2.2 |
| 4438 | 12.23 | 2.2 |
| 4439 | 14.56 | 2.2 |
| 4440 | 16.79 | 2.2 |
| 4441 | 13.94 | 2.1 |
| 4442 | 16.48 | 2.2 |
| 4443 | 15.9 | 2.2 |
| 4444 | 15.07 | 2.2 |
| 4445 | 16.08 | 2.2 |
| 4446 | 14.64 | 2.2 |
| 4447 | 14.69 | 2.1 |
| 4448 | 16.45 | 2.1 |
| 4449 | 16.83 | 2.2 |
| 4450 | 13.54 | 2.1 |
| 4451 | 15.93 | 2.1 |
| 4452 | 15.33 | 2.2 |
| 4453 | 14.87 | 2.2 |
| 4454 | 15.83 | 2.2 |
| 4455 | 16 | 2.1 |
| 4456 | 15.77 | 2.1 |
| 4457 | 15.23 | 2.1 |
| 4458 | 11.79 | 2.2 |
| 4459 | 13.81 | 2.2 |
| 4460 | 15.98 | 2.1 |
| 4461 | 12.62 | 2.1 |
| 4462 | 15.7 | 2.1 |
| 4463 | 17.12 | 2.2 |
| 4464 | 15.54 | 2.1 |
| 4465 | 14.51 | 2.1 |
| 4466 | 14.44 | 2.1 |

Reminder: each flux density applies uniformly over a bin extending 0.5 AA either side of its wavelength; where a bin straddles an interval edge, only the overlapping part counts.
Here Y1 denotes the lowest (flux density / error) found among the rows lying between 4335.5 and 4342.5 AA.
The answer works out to 4.9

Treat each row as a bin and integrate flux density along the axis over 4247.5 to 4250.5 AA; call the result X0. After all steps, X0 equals 44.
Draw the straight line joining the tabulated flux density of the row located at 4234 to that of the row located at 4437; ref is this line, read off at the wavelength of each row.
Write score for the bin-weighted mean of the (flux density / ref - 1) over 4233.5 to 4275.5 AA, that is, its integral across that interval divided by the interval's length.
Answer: -0.197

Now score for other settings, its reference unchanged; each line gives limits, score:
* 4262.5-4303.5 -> -0.192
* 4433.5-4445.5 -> -0.014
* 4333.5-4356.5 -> -0.202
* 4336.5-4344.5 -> -0.153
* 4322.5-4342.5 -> -0.235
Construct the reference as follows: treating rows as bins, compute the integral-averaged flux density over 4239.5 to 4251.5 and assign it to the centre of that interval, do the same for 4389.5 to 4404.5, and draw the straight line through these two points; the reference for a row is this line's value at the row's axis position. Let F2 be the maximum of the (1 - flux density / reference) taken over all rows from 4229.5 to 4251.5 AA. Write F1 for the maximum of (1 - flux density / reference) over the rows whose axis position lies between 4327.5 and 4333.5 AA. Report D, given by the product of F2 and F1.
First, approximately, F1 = 0.38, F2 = 0.24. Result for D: 0.091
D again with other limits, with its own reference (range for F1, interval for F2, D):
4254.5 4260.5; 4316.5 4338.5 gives 0.127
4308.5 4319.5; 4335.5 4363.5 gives 0.128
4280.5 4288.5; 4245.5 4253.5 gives 0.036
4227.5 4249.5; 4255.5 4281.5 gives 0.082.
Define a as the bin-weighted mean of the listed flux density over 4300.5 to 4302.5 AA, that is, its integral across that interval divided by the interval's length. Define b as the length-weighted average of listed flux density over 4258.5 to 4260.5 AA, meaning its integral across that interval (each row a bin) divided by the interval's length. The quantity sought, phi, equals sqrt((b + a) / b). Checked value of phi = 1.35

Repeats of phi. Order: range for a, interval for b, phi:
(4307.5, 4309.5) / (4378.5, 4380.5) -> 1.35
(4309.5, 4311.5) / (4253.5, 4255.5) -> 1.37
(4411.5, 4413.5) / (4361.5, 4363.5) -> 1.44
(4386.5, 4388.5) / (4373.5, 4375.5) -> 1.39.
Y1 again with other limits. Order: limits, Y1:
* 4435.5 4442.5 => 5.6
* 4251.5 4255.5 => 4.8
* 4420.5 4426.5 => 6.2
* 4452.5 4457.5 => 6.8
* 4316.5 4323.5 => 4.3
